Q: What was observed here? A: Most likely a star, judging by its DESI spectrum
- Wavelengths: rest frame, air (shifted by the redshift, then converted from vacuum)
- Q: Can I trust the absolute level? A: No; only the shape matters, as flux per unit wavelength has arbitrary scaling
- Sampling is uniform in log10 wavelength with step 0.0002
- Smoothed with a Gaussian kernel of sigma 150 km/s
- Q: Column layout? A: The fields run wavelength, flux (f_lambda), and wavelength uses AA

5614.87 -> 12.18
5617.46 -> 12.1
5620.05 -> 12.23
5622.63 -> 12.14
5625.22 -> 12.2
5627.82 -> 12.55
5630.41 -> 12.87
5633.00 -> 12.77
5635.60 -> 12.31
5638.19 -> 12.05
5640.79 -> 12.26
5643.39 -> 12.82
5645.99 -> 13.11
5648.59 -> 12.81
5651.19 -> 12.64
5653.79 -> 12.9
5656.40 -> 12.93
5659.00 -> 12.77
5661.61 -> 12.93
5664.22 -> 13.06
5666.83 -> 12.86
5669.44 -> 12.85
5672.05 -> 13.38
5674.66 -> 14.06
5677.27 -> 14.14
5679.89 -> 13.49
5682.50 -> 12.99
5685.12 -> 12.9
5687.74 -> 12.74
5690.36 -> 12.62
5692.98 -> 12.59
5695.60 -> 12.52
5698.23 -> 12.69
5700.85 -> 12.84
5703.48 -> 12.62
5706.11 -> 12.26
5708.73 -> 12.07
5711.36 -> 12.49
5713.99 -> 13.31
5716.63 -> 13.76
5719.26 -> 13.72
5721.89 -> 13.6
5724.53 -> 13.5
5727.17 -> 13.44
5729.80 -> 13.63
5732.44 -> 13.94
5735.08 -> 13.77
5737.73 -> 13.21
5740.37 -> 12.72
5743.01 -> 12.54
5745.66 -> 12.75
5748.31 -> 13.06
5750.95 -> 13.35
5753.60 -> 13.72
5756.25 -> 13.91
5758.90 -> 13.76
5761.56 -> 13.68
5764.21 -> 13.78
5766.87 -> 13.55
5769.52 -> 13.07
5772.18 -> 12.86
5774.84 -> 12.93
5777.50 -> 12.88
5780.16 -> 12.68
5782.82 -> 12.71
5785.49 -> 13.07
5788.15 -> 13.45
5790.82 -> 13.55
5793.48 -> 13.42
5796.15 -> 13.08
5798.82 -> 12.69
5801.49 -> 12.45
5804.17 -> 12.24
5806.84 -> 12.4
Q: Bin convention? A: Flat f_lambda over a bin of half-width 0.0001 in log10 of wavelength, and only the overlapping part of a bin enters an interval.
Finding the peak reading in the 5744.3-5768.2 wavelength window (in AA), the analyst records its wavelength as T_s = 5756.25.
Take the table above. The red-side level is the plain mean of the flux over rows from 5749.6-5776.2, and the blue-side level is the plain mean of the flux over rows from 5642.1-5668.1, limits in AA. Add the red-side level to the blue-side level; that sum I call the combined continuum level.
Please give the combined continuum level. 26.3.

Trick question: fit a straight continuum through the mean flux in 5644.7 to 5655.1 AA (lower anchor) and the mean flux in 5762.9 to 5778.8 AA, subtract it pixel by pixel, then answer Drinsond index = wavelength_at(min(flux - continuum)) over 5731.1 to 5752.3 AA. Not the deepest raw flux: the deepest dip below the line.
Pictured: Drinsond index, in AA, 5743.01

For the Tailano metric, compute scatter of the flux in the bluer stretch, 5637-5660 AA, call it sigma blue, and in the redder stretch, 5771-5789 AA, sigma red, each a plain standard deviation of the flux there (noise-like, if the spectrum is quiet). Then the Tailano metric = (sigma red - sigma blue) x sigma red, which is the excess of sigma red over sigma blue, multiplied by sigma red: -0.02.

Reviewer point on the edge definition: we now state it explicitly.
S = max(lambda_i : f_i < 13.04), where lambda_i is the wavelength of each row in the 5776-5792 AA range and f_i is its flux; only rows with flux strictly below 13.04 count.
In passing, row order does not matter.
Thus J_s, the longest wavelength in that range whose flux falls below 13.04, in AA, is 5782.82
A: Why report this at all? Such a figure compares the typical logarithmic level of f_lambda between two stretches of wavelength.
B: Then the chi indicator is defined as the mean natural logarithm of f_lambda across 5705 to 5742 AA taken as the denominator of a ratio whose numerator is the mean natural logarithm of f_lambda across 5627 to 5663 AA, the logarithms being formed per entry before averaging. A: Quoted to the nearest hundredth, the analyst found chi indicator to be 0.98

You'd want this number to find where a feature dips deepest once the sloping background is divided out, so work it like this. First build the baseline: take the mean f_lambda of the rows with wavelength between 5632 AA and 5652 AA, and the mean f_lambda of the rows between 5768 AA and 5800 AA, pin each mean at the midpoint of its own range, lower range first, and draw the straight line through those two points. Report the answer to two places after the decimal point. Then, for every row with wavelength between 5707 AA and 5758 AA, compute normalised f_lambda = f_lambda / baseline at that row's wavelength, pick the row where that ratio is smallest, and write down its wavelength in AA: 5708.73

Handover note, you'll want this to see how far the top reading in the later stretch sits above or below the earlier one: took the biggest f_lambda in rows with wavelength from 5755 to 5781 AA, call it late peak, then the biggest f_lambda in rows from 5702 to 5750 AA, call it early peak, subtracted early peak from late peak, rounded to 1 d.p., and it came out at 0.0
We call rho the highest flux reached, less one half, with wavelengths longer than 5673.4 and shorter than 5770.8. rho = 13.6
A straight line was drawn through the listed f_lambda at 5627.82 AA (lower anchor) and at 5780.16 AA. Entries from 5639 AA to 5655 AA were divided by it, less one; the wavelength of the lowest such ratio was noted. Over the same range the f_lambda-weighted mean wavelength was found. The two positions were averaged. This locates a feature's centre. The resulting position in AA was 5644.1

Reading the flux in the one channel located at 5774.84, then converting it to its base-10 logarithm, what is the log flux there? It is 1.11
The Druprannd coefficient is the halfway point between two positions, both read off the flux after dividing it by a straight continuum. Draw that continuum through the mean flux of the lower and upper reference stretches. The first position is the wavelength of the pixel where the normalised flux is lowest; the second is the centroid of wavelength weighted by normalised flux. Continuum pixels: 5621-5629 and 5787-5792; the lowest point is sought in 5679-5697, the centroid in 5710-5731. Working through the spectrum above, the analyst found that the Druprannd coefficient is 5708.1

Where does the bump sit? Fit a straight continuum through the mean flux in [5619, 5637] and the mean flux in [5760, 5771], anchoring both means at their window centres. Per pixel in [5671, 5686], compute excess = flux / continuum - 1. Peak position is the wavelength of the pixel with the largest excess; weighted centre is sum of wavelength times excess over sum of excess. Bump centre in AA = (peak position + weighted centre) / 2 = 5676.8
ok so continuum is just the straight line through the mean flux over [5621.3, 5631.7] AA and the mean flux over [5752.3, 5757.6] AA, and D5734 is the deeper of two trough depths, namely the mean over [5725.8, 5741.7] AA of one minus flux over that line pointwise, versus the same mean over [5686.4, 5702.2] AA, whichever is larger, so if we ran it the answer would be 0.038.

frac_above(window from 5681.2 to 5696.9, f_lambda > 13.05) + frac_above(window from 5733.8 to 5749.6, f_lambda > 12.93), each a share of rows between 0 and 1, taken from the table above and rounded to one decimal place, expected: 0.5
